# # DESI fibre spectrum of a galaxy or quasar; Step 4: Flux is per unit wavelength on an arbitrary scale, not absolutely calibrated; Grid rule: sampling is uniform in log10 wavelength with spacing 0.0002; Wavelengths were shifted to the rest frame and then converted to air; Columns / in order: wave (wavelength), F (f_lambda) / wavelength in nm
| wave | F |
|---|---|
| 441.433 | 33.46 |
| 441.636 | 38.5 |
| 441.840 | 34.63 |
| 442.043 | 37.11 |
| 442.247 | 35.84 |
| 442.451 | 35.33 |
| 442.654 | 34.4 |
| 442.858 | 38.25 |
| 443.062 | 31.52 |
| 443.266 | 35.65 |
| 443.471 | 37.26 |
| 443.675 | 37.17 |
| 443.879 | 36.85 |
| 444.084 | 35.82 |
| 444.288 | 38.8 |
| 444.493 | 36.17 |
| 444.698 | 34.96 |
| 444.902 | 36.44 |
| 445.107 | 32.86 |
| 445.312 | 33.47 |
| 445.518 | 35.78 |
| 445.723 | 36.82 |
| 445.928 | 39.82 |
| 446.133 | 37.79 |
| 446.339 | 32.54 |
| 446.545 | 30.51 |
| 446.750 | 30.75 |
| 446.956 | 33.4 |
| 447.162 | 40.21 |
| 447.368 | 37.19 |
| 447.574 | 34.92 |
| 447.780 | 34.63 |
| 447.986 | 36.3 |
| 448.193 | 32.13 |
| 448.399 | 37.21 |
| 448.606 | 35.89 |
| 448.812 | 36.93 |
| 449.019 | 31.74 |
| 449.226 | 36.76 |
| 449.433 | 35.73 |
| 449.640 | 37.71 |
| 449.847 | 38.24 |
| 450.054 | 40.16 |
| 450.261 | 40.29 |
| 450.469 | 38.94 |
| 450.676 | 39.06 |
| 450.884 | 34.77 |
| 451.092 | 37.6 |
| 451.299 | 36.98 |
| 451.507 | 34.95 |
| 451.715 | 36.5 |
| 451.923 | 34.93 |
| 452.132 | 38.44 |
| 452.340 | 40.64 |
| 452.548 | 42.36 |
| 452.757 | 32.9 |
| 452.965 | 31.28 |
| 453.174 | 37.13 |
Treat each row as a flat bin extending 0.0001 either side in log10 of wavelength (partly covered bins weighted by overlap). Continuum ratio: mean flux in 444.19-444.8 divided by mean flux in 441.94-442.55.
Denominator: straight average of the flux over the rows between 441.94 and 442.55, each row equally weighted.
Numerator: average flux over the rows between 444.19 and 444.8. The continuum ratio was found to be 1.015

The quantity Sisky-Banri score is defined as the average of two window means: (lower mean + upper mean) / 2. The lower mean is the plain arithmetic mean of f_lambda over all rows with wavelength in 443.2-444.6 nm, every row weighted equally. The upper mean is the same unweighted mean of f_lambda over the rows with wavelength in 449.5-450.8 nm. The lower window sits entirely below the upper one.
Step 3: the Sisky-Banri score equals 37.9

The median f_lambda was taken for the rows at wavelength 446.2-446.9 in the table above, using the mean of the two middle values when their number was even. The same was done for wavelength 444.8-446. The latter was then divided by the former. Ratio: 1.17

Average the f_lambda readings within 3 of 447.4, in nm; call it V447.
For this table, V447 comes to 35.8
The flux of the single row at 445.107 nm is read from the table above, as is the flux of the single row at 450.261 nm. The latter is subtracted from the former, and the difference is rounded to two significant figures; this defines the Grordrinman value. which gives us -7.4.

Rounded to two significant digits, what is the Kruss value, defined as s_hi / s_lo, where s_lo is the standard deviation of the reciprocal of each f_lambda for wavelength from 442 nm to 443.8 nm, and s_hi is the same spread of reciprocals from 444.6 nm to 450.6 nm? 1.4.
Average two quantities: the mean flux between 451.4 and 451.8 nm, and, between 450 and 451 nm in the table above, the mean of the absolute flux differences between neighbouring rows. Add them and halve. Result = 18.6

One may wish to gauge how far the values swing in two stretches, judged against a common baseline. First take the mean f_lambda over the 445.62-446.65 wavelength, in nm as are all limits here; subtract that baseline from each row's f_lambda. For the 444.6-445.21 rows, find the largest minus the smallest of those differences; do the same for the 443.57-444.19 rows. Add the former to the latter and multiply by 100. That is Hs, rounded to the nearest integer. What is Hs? 493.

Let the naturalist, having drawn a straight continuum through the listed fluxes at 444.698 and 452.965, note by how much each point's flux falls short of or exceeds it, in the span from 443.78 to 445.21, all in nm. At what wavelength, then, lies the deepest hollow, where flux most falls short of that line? 445.107 nm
